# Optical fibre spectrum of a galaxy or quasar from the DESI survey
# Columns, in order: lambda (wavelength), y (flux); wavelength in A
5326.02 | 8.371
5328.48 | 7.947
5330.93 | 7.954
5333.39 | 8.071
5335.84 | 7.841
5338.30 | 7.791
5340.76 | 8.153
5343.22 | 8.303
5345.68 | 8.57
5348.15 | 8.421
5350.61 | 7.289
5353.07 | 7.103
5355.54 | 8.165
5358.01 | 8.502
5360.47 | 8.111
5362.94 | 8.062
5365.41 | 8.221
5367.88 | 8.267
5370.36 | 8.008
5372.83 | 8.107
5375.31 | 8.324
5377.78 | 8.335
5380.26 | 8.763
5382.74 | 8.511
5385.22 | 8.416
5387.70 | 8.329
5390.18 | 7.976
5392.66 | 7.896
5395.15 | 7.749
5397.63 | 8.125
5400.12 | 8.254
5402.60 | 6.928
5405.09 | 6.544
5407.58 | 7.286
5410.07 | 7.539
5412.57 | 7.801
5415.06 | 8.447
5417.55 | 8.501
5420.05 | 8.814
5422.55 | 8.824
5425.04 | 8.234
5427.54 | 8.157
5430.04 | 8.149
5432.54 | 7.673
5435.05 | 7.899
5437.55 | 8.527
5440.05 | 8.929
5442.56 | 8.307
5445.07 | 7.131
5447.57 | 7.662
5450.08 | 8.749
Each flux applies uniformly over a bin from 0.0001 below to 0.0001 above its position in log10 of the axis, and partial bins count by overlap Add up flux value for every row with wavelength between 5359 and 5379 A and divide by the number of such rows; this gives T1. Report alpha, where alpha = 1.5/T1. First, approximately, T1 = 8.18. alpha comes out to 0.183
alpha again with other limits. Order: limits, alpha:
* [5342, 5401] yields 0.184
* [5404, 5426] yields 0.188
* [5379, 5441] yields 0.185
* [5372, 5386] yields 0.178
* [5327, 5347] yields 0.186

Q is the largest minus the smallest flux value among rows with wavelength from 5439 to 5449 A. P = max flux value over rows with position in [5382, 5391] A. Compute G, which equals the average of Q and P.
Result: 5.2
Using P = 8.511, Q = 1.8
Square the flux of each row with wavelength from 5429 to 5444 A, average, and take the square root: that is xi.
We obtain 8.3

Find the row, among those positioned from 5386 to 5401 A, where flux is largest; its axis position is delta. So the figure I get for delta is 5387.70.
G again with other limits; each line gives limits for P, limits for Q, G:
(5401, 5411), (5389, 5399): 4.0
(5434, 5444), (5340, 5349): 4.7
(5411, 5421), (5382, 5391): 4.7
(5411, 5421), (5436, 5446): 5.3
